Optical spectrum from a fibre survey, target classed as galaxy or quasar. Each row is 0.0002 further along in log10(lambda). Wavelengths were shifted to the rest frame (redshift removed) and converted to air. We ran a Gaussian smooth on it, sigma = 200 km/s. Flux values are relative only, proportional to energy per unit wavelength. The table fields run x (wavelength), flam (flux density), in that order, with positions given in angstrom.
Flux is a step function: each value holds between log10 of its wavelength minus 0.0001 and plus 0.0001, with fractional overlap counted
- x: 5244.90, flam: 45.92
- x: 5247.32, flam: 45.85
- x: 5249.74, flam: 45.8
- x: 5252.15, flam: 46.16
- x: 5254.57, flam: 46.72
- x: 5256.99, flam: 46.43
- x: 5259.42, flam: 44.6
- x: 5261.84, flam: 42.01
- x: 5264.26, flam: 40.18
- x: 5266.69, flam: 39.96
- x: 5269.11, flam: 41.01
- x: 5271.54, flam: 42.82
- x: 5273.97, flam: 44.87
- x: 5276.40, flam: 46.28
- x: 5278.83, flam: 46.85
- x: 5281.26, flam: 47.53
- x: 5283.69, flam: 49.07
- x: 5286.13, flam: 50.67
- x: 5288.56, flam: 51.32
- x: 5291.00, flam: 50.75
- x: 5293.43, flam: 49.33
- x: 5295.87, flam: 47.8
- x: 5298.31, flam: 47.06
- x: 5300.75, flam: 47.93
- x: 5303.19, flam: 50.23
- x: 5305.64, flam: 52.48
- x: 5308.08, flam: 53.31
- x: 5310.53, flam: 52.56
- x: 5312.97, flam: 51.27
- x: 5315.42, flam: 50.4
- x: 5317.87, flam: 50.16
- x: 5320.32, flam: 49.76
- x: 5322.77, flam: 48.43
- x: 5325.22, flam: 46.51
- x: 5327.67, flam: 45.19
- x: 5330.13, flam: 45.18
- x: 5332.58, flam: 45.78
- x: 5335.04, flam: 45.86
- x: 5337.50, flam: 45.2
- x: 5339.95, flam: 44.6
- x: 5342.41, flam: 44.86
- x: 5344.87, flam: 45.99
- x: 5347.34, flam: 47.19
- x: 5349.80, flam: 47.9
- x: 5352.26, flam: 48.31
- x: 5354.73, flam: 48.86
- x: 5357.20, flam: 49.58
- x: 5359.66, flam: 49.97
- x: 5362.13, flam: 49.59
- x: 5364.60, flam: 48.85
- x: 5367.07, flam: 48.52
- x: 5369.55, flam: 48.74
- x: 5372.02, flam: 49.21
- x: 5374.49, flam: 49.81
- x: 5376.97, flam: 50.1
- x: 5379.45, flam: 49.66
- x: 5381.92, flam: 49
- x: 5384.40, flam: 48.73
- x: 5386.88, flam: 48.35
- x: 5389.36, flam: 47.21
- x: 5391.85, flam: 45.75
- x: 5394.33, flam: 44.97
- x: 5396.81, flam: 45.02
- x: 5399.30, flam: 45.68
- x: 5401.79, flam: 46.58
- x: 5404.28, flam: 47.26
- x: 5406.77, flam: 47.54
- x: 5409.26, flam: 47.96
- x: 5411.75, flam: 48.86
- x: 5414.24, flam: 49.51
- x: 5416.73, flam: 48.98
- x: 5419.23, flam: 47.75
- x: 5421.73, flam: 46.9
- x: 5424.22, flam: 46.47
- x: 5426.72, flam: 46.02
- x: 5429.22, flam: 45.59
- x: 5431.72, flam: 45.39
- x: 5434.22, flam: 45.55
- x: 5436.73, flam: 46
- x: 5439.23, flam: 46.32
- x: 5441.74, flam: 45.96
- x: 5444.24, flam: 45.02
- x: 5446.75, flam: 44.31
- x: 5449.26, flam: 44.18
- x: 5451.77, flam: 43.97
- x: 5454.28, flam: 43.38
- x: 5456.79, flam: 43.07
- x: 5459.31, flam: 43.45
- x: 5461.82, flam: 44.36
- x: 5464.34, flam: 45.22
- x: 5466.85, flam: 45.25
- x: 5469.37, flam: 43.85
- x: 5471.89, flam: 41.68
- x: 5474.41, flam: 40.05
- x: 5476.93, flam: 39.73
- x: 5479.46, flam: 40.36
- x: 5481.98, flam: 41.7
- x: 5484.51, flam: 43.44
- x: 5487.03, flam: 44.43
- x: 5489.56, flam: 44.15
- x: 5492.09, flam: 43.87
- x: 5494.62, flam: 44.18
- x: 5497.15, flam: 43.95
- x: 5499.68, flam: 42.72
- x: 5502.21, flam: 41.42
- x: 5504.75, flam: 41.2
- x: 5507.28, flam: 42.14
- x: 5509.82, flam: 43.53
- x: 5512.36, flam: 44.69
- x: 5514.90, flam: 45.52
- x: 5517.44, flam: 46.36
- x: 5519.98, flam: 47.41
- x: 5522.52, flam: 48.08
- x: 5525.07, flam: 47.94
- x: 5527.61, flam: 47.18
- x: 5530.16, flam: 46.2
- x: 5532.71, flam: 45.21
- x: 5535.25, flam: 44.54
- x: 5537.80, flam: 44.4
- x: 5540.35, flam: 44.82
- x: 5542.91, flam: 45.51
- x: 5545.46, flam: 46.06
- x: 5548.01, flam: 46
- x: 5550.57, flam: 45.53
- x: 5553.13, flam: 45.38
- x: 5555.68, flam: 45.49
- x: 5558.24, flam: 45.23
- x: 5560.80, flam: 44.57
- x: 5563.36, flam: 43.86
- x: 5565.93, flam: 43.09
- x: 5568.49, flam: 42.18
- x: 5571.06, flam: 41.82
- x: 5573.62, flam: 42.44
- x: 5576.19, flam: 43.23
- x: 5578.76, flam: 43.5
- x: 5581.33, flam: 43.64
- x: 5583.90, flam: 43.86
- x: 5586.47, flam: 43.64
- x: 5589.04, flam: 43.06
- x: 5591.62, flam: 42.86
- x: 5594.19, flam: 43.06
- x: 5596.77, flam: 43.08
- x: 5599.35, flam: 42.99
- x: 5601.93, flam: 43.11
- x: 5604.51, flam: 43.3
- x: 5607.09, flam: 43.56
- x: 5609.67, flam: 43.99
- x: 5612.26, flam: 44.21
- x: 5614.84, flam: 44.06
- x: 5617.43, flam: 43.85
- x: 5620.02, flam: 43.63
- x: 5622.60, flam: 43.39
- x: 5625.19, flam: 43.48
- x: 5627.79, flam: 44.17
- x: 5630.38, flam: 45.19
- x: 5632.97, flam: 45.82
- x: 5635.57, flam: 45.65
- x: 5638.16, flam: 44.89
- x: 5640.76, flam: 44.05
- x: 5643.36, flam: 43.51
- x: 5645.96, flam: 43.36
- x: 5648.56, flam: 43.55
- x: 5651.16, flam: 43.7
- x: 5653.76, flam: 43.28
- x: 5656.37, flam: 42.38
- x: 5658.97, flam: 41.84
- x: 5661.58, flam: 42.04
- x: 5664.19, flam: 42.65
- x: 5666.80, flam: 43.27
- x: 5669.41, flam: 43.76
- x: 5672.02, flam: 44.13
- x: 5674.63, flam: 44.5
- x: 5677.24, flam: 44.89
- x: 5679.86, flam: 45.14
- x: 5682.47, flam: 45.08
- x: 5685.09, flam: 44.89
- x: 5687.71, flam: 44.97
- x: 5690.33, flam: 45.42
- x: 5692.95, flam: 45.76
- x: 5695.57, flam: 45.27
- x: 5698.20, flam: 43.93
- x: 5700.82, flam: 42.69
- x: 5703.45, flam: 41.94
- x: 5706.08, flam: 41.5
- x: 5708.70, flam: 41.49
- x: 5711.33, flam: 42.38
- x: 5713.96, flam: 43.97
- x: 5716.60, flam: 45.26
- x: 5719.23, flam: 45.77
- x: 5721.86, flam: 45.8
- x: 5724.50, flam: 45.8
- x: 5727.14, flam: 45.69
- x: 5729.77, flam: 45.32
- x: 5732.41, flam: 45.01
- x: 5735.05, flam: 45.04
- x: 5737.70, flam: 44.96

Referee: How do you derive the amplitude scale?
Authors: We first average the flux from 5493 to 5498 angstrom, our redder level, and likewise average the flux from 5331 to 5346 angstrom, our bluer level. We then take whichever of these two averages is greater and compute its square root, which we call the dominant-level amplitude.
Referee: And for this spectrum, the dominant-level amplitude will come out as 6.74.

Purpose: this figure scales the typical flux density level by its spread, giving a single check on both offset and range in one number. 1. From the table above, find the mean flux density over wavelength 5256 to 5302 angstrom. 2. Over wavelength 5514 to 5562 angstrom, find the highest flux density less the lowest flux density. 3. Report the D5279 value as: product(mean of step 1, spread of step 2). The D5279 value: 170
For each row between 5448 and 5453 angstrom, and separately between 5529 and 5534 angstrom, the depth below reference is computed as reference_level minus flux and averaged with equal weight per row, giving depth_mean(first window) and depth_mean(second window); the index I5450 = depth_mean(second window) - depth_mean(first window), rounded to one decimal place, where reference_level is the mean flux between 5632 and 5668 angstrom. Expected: -1.6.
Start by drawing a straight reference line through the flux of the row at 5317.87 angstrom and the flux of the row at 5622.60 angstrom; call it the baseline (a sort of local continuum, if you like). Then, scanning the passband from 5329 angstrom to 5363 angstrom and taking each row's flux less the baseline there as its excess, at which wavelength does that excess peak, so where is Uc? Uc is 5359.66 angstrom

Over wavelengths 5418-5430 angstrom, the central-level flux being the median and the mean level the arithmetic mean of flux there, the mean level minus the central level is 0.1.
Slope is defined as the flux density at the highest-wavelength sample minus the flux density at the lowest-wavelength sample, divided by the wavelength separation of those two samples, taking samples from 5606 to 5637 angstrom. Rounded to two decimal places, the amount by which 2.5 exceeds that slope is 2.43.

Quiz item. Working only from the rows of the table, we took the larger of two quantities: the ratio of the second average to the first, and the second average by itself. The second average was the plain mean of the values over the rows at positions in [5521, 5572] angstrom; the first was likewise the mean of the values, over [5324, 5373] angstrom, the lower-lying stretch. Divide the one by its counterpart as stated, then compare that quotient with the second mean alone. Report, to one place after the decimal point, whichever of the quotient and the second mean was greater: 45.2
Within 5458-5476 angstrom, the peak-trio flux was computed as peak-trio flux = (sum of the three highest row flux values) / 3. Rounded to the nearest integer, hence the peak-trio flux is 45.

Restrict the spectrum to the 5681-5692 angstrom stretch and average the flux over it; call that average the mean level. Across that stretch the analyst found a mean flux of 45.1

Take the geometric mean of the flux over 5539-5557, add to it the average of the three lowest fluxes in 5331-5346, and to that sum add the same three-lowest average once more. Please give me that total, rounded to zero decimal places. 135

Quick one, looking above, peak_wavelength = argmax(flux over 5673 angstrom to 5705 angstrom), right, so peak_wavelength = 5692.95 angstrom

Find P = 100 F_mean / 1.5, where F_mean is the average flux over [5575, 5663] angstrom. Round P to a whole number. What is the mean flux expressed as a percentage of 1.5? 2908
